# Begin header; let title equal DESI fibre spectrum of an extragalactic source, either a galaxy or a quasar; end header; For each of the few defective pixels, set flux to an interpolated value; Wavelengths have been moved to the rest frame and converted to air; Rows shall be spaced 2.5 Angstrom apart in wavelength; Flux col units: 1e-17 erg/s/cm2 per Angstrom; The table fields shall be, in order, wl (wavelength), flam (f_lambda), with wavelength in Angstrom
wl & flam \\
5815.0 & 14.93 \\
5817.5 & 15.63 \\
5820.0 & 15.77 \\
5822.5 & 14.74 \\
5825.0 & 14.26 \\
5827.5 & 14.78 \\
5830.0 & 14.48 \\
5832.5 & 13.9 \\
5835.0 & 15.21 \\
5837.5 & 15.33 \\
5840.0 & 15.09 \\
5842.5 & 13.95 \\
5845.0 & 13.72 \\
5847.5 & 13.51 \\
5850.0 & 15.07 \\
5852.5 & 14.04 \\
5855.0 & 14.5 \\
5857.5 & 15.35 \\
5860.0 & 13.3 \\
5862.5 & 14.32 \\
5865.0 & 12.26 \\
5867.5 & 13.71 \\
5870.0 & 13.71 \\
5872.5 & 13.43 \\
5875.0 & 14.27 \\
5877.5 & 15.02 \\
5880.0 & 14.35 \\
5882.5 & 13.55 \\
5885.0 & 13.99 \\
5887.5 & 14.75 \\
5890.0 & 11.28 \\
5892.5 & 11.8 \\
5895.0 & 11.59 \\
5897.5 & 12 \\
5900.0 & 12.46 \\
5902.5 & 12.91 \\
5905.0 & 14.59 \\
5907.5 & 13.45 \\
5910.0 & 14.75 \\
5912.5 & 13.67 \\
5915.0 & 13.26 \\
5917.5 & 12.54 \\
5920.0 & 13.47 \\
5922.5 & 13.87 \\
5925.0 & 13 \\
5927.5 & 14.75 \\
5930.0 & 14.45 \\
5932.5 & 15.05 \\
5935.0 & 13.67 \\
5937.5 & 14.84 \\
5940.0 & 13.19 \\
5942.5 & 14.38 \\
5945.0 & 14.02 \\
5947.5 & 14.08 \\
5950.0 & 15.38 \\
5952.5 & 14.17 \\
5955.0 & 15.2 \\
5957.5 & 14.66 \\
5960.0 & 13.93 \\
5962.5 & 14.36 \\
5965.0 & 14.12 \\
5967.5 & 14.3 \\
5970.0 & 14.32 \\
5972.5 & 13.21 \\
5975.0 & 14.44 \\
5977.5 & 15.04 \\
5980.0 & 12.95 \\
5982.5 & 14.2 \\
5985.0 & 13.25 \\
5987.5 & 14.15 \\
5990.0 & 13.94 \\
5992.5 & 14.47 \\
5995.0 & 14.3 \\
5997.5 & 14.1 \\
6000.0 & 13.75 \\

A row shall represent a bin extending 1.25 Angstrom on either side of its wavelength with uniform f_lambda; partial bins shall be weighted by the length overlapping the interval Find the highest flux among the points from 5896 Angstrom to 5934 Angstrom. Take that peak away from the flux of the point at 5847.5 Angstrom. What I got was -1.54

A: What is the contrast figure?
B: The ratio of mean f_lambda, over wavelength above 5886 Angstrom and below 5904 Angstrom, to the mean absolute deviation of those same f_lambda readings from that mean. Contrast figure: 15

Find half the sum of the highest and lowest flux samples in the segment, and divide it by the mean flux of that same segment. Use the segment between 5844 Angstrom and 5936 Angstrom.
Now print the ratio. 0.9748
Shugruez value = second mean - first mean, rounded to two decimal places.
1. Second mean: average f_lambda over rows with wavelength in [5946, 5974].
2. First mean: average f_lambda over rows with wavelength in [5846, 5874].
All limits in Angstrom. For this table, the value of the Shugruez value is 0.41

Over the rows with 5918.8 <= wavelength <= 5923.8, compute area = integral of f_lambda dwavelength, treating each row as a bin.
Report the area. 68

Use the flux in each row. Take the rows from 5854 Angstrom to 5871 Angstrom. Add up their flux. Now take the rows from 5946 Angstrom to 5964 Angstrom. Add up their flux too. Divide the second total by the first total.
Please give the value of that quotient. 1.05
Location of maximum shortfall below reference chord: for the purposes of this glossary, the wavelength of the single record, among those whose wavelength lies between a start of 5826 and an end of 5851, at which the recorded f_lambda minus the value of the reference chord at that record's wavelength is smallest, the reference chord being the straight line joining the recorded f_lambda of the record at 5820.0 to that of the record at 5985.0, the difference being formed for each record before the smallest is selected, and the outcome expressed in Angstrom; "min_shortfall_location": 5847.5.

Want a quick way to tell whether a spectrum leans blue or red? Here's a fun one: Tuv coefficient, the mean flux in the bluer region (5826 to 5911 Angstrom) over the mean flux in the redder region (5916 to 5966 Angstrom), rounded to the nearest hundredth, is 0.98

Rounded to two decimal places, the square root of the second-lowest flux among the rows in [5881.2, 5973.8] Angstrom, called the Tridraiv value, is 3.40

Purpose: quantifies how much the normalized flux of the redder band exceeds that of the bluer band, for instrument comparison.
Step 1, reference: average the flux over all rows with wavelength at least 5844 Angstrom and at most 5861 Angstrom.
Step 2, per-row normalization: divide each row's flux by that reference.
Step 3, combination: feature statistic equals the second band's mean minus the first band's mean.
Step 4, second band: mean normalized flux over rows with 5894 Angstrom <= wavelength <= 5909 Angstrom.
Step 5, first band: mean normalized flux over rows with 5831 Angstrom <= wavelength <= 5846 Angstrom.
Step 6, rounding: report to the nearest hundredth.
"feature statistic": -0.12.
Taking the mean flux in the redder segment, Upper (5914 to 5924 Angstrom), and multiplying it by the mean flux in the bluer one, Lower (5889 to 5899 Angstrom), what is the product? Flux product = 155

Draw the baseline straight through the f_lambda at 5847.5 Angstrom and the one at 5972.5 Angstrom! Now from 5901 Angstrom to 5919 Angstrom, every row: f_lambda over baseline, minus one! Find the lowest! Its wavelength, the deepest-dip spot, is 5917.5 Angstrom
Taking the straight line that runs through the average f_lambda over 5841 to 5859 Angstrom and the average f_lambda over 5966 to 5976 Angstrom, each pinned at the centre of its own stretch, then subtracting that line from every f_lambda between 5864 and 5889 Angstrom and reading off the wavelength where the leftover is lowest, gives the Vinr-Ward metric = 5865.0 Angstrom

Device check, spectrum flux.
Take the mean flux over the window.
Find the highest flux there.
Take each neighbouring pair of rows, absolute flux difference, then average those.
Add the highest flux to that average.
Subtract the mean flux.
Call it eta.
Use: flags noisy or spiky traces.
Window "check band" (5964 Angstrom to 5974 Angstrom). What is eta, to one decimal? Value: 0.8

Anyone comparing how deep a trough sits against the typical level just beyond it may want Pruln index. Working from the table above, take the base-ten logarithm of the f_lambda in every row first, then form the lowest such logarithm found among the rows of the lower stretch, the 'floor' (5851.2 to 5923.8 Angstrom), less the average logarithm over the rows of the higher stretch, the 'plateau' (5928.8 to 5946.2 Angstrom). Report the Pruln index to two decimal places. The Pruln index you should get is -0.10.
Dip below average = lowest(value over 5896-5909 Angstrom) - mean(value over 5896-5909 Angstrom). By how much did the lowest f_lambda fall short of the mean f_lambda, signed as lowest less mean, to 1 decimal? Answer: -1.1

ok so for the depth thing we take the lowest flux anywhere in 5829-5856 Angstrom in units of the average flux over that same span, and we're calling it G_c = 0.936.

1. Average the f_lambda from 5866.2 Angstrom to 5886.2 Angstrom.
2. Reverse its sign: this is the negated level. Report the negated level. -14.0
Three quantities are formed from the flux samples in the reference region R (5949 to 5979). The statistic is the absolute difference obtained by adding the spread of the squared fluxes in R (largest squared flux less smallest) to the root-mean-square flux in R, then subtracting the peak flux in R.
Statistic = 61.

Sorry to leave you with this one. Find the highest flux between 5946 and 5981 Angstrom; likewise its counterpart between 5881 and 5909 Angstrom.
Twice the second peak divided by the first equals 1.92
